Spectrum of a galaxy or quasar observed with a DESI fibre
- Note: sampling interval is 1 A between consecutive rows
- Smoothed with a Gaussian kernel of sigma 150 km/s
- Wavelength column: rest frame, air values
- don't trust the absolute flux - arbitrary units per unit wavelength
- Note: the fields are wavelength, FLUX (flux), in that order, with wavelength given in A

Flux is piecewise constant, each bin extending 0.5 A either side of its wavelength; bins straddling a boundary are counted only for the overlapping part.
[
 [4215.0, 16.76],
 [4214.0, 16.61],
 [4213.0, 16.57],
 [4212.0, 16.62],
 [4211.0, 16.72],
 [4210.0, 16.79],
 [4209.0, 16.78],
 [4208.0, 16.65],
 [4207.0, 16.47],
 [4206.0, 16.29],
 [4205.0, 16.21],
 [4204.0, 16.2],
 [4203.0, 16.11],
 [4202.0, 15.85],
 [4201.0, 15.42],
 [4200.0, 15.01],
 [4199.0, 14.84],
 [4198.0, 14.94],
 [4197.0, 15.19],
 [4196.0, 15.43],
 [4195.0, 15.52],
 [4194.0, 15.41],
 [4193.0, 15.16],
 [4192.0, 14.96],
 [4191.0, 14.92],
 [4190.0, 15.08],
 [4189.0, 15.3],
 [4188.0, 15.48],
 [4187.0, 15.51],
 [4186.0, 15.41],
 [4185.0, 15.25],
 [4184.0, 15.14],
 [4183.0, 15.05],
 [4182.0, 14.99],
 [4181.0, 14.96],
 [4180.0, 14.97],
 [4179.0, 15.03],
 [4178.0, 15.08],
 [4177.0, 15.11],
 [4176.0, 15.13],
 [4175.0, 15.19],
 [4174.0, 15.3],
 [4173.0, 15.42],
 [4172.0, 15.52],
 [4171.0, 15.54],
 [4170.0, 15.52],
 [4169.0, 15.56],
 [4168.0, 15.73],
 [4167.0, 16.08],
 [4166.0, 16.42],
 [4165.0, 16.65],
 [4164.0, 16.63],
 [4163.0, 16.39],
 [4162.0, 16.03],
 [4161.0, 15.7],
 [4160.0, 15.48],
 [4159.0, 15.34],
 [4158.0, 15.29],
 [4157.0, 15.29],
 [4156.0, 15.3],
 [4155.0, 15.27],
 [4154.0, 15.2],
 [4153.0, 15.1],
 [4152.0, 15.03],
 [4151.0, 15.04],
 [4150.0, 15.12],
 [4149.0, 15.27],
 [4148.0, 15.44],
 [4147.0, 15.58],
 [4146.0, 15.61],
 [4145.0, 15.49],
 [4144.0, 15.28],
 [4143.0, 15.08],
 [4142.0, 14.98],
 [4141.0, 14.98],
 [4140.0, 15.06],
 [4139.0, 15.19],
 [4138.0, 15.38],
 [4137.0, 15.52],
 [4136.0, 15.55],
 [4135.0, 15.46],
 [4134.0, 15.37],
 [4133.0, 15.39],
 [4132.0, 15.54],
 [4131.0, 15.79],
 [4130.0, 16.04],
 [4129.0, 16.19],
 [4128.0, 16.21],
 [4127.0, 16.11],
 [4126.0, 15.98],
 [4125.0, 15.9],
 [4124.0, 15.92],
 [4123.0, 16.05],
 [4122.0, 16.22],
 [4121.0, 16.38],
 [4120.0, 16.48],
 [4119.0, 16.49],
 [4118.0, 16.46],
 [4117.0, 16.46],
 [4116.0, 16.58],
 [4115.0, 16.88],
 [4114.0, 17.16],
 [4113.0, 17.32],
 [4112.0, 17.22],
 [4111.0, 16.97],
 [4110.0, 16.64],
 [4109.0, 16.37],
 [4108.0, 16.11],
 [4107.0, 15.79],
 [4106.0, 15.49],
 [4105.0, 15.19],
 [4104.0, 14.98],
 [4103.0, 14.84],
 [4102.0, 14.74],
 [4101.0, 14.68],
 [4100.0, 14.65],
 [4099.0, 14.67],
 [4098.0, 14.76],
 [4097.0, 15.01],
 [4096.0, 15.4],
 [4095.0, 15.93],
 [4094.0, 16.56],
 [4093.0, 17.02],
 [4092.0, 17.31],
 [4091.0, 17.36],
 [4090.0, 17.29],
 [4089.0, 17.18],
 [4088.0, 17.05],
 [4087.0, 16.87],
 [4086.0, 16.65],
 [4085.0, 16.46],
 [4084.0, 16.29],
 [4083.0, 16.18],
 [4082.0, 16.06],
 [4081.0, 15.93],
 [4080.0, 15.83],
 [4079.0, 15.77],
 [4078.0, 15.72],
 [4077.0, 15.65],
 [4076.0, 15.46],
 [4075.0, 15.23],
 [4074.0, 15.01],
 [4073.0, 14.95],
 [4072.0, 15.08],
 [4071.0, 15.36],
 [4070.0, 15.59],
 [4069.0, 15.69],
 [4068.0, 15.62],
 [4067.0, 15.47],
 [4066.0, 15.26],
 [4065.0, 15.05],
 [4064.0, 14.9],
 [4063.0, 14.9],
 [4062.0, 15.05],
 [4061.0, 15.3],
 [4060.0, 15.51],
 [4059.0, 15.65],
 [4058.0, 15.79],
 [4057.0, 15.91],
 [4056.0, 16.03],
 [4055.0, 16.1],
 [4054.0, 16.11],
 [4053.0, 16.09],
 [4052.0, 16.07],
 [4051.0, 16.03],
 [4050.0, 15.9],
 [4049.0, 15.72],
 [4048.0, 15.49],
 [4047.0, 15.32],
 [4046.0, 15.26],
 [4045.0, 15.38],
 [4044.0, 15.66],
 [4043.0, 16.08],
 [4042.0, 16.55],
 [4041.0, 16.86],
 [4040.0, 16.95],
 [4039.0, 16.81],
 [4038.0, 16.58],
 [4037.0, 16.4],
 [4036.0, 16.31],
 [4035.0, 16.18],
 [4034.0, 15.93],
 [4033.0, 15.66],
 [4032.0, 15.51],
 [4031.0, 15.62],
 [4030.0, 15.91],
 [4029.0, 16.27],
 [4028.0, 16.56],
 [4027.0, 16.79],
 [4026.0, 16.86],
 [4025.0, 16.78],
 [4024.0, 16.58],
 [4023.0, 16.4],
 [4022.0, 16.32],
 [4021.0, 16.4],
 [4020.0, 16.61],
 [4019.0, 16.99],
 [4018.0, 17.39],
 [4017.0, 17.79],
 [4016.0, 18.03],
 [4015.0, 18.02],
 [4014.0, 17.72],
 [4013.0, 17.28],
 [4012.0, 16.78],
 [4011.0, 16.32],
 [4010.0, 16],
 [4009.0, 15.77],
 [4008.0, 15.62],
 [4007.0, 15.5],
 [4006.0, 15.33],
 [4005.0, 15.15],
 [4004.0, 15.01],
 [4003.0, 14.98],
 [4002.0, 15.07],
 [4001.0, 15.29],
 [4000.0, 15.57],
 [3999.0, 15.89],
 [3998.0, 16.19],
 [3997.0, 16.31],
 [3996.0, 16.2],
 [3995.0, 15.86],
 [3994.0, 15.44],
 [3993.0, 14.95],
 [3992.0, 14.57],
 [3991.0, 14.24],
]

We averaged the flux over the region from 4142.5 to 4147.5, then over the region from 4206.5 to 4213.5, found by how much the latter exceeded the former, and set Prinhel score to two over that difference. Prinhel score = 1.6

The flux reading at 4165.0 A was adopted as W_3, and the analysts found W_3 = 16.65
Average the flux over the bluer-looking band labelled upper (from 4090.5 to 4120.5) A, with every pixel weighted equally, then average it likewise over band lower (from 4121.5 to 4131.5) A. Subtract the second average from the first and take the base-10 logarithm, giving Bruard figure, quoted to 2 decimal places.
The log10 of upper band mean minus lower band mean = -2.01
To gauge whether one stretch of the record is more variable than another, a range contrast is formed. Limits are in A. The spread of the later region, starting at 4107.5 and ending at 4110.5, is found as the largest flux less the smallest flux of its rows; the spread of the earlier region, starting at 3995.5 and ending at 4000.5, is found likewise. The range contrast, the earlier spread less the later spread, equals 0.21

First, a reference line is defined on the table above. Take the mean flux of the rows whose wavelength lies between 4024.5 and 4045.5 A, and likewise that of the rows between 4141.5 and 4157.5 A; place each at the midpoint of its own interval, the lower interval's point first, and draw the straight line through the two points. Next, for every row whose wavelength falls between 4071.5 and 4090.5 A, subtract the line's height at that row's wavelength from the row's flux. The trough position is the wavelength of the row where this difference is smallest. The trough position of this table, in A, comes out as 4073.0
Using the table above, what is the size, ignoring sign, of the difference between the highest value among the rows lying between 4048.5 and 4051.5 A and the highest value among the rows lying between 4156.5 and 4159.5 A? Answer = 0.7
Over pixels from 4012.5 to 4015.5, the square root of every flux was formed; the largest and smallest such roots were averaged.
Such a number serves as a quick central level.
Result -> 4.20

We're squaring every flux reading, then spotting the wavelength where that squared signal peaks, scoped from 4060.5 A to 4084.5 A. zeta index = 4084.0 A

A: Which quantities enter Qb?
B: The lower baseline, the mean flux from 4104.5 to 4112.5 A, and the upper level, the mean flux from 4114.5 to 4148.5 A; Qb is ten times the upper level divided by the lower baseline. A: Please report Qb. 9.7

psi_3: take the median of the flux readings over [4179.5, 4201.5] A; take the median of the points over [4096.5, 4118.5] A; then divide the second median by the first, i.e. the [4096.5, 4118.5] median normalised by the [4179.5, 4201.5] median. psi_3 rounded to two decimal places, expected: 1.05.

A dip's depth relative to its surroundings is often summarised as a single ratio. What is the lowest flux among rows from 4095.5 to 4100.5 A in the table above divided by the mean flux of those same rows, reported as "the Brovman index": 0.983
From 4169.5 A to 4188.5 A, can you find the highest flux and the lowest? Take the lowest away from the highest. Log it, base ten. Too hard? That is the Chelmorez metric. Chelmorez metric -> -0.24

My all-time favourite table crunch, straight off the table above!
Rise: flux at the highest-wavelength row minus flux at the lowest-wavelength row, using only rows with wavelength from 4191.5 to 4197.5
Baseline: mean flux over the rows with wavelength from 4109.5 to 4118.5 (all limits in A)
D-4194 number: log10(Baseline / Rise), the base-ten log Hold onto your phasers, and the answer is 1.9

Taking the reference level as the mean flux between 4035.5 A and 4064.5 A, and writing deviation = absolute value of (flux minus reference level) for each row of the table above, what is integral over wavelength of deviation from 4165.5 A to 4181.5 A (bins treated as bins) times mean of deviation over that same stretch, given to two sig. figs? 5.2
